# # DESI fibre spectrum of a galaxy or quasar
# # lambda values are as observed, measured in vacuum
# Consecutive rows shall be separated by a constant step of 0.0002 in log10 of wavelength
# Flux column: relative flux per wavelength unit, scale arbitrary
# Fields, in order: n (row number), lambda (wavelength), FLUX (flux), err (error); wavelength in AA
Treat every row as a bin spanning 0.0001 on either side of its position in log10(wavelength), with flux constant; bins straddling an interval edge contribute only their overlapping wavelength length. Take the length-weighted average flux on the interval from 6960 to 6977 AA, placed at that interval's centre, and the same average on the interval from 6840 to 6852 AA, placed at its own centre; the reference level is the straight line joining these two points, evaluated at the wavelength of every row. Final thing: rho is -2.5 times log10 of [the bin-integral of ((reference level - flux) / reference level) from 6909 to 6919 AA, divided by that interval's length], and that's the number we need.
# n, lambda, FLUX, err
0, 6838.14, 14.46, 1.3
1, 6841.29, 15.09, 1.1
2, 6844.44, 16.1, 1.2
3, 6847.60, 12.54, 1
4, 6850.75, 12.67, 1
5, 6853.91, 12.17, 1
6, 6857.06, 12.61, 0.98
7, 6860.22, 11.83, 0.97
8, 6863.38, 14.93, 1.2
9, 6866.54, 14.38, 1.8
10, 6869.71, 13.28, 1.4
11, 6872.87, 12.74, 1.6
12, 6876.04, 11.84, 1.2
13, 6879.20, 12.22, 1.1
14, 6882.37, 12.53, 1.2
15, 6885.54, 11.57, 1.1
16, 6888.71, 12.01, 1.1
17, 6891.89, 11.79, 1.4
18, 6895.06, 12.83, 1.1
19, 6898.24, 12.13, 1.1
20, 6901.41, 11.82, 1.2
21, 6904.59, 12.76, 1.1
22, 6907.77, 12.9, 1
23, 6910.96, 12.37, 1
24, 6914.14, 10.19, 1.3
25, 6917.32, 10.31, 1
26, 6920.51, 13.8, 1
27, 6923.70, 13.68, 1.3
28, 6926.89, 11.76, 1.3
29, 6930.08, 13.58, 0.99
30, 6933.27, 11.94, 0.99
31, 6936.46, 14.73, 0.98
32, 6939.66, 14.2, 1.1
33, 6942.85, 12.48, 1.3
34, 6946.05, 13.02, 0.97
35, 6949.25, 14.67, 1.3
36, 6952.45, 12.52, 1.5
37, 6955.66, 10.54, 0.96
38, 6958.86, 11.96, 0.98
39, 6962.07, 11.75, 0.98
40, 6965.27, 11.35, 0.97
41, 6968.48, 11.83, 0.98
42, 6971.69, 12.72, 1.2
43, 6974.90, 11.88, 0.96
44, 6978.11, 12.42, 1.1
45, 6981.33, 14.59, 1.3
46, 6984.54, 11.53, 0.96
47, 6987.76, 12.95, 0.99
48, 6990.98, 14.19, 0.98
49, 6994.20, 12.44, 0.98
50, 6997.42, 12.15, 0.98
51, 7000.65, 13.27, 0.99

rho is 2.1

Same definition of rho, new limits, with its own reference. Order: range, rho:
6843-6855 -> 3.3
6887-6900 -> 2.7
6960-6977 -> 10.4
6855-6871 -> 3.8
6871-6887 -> 2.5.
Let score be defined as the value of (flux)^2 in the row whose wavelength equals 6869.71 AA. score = 176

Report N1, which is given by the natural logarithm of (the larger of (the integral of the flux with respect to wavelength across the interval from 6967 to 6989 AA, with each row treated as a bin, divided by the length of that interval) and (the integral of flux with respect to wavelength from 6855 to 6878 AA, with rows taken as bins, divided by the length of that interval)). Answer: 2.57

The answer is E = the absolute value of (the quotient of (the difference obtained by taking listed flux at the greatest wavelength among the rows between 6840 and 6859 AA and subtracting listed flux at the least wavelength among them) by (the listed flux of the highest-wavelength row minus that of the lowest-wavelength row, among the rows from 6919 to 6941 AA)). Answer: 6.2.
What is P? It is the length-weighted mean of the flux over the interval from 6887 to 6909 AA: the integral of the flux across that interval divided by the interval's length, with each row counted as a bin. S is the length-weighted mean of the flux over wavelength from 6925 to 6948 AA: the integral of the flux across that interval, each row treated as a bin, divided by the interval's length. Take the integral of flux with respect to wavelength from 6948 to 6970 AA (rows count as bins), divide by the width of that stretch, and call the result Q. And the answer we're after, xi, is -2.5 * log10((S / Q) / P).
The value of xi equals 2.63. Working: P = 12.3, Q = 12.0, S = 13.1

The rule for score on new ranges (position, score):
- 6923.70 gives 187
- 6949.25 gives 215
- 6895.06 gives 165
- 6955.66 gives 111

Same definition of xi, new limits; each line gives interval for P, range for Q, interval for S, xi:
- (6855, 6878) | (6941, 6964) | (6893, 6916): 2.82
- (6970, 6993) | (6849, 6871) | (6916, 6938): 2.80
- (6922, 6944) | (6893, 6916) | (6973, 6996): 2.74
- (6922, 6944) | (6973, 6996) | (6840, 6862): 2.77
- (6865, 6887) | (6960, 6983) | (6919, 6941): 2.67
